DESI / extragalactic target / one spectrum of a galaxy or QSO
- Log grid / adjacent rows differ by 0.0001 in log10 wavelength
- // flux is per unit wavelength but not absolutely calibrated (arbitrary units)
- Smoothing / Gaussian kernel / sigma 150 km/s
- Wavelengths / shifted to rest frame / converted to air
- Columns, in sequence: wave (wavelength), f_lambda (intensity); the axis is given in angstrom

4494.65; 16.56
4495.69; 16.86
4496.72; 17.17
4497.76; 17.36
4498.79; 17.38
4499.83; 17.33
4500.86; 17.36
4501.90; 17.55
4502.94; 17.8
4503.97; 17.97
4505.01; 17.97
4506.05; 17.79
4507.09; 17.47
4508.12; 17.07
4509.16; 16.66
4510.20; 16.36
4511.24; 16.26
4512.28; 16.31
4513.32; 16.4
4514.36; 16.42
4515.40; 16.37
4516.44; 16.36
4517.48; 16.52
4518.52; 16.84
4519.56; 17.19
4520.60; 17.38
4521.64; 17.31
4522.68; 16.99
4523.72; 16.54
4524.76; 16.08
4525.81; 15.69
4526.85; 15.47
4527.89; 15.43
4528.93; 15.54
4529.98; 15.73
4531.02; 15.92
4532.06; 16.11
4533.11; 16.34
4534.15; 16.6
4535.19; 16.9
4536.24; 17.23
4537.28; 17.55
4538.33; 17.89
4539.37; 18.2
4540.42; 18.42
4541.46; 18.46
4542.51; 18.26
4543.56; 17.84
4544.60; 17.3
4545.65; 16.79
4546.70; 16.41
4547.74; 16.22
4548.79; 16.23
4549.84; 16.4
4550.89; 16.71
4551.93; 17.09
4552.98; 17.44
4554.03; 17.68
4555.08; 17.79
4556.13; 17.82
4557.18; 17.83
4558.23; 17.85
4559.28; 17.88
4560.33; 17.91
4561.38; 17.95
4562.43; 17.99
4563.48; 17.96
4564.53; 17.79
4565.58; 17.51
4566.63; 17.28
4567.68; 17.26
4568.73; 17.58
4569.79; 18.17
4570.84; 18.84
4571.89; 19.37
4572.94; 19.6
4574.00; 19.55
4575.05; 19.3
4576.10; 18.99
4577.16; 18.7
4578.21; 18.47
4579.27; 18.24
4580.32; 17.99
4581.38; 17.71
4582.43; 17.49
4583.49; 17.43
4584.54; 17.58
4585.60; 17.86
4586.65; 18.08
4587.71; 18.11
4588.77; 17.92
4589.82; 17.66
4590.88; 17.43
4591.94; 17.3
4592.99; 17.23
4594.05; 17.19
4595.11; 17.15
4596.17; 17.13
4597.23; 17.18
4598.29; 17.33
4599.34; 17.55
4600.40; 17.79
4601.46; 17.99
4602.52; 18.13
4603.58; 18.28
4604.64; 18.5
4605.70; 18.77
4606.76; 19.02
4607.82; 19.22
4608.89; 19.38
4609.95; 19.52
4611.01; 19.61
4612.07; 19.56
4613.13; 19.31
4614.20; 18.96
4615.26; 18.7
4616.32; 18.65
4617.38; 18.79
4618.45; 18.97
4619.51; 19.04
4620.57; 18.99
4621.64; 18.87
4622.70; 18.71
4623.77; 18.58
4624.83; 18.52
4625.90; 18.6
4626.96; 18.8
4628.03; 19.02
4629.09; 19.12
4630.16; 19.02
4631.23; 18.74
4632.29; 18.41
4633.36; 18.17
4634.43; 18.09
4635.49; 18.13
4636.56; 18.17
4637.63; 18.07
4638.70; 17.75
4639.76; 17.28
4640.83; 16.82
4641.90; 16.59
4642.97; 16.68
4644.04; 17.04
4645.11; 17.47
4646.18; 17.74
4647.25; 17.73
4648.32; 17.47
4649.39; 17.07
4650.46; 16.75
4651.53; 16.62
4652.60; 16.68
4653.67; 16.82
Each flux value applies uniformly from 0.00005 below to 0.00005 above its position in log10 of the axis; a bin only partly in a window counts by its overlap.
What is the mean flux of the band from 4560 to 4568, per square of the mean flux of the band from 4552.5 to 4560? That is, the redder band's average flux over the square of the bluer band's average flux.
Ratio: 0.056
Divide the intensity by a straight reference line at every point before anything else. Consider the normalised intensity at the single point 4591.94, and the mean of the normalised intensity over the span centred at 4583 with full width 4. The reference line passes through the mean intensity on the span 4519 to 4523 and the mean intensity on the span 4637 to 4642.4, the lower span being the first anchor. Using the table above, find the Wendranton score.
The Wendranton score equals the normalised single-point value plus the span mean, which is 2.02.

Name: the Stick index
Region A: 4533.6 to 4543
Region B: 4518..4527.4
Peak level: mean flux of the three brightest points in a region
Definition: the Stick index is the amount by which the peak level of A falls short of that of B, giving -1.1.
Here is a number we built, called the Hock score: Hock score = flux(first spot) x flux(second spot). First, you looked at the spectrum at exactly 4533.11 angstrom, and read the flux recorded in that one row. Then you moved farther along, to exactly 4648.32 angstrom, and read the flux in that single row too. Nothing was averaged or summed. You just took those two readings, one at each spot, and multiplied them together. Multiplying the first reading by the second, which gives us 285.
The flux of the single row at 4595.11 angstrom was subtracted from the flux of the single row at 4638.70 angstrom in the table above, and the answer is 0.60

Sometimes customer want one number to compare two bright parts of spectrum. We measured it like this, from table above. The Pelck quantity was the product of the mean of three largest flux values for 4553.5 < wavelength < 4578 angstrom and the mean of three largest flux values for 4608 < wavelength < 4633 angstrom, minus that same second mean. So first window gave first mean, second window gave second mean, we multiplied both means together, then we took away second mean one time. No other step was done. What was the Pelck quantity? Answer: 362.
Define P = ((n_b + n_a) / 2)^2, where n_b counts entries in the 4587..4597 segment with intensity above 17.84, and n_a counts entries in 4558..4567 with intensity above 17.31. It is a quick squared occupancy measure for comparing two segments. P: 25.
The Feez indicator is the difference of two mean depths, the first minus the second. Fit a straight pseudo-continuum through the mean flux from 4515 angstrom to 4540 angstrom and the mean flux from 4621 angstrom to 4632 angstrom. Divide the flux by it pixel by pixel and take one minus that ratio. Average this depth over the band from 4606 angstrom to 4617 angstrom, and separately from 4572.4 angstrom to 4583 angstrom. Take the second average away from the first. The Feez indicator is 0.01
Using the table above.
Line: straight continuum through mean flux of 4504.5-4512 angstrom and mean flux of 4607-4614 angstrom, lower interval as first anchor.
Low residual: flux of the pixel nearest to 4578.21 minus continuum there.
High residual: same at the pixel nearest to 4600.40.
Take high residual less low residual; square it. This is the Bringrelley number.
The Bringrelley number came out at 1.4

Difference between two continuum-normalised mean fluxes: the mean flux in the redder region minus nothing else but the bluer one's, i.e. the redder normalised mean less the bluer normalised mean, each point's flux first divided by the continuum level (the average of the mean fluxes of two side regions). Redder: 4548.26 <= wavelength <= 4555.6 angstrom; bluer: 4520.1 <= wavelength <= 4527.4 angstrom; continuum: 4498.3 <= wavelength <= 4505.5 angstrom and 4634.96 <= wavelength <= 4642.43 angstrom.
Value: 0.03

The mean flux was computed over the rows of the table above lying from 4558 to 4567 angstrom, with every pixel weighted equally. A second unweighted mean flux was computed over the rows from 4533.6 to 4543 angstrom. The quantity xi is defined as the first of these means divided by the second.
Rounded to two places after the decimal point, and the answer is 1.00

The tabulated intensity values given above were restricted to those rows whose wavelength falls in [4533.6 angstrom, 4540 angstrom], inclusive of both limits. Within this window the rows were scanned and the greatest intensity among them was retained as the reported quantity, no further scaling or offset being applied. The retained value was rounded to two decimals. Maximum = 18.20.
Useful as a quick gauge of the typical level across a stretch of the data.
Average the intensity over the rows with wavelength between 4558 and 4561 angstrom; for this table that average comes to 17.9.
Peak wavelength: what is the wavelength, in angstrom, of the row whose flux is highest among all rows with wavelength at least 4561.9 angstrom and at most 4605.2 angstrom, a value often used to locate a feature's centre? 4572.94 angstrom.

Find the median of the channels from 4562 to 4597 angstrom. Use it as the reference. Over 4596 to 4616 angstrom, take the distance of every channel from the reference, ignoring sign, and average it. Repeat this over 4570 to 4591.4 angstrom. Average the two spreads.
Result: 0.77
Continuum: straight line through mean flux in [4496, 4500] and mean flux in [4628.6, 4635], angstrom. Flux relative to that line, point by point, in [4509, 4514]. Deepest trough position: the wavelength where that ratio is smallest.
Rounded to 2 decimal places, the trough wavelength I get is 4511.24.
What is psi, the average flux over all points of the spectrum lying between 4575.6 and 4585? 18.1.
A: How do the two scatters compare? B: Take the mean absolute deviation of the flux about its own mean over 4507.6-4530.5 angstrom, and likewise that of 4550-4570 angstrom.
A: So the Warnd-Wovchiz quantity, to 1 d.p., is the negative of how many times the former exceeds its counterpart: -1.5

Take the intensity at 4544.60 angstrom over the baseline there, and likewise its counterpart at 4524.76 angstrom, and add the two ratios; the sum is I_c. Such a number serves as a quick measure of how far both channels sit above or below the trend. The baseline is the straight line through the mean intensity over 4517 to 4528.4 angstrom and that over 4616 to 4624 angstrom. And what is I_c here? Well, 1.99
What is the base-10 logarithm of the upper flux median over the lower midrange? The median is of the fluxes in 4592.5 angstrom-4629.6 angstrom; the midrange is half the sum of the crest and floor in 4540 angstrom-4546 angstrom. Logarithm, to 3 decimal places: 0.026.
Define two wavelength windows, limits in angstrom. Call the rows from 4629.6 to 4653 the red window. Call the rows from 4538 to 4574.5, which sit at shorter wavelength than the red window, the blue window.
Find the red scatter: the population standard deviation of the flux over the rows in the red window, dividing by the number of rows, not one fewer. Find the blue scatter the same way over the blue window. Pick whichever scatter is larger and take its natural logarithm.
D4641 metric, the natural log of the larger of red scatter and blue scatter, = -0.19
